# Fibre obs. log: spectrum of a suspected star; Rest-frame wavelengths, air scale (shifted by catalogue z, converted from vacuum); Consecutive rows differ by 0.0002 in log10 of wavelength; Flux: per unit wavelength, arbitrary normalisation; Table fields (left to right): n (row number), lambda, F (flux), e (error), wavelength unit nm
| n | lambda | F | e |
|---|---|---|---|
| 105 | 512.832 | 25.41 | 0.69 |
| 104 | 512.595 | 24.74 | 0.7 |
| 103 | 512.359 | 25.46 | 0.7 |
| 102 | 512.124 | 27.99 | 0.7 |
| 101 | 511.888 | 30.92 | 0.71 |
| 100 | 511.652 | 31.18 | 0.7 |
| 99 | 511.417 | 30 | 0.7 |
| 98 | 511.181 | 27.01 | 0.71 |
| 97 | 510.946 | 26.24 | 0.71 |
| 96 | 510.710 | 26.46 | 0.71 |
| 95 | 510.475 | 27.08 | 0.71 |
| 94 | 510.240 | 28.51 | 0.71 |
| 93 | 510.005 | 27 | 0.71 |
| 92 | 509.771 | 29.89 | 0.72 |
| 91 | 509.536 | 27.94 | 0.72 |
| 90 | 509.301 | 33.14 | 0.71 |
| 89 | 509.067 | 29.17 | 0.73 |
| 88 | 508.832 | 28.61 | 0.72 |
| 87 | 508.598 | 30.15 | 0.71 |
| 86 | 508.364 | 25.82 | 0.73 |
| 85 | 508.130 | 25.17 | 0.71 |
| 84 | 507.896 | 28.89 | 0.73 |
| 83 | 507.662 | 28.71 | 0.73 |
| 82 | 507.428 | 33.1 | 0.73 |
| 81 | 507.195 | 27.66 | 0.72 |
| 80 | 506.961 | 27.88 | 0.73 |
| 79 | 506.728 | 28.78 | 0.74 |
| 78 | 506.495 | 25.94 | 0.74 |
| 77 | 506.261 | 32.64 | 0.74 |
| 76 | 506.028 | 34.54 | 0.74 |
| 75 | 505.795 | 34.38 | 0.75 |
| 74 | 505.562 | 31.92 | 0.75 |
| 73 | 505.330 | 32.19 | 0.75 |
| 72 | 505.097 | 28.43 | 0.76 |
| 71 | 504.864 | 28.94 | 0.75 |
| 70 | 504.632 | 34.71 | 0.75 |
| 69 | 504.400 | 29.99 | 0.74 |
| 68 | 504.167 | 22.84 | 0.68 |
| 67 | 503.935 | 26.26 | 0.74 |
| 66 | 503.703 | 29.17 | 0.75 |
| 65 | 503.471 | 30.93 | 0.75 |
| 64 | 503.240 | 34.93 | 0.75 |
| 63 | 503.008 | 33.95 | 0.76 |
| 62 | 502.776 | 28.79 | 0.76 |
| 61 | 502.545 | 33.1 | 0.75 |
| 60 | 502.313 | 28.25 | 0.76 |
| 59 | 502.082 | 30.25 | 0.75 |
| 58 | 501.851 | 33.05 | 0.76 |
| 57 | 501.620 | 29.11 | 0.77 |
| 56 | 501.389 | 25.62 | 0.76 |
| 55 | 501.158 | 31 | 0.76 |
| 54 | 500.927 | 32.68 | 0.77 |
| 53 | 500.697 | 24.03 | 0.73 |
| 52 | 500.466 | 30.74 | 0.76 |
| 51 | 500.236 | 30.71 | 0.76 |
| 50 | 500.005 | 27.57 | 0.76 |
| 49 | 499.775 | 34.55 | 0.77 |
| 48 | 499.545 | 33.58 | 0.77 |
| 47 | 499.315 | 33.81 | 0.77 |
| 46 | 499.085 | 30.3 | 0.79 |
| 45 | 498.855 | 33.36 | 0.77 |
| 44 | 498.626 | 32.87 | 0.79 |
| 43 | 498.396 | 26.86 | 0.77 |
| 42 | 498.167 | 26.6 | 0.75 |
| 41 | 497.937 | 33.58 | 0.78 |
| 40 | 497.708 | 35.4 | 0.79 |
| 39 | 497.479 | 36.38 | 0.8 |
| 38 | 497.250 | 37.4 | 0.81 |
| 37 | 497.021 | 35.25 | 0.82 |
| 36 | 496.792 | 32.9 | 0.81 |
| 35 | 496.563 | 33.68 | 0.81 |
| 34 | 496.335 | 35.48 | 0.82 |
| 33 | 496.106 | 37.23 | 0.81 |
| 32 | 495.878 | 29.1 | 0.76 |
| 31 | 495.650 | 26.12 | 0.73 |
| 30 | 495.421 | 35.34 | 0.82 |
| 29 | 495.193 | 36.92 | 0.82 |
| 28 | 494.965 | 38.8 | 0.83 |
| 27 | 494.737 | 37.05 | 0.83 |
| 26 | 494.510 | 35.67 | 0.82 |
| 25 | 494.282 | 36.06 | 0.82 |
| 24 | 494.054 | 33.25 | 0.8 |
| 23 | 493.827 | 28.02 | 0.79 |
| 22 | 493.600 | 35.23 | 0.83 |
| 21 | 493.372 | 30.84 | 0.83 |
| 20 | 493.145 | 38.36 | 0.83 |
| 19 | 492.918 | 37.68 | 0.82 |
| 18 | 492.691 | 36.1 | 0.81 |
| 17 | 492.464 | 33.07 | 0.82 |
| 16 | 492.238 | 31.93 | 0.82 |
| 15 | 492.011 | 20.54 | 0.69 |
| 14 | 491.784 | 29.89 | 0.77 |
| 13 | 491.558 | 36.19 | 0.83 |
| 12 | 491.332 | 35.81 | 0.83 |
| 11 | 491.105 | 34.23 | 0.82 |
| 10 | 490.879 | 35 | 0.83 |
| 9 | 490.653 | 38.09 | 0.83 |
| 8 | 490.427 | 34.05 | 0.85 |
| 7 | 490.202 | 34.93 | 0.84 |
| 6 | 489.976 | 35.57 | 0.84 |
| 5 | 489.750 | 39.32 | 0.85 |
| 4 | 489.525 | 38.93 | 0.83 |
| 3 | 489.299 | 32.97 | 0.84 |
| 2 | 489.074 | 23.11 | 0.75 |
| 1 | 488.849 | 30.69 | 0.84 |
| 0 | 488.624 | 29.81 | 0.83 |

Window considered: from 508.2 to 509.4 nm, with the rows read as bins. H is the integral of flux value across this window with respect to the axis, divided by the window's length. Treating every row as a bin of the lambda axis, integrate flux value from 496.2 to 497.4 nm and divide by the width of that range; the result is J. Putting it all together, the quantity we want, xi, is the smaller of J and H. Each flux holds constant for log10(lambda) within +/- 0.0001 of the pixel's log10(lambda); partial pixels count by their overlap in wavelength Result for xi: 29.2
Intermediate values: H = 29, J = 35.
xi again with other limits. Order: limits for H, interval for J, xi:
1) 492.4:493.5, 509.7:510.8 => 27.8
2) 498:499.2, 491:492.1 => 30.1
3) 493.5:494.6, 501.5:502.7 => 30.7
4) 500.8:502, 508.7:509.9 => 29.7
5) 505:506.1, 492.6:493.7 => 32.3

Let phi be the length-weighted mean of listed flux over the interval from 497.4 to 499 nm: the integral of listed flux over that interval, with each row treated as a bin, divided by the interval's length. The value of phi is 32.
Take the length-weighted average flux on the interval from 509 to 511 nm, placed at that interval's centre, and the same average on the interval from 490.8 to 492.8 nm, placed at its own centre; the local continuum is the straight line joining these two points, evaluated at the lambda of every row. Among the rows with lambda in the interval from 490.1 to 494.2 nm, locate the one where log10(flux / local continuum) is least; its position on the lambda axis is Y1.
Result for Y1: 492.011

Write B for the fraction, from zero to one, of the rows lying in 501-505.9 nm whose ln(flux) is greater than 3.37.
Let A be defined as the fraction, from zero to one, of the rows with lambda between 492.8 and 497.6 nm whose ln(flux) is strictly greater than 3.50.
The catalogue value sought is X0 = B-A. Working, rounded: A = 0.8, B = 0.67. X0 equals -0.10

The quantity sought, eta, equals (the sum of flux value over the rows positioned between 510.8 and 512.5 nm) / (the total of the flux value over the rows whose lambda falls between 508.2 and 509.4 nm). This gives 1.35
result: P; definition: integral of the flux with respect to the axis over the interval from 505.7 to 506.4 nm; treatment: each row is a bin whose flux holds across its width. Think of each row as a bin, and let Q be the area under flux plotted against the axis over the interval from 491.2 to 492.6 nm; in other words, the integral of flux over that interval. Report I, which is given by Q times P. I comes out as 1031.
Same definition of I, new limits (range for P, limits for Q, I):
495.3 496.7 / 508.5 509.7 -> 1644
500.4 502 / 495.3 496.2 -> 1351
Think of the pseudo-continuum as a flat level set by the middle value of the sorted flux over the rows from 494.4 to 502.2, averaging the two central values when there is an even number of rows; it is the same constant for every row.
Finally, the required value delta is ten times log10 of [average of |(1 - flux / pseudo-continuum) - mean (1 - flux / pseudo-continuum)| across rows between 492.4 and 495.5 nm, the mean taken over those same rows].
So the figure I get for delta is -11.8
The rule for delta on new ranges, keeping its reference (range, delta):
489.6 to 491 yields -12.9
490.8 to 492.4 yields -9.4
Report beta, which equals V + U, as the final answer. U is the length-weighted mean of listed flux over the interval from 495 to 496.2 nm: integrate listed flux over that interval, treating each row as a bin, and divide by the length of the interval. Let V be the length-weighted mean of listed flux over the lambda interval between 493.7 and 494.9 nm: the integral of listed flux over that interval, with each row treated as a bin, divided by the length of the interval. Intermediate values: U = 33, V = 34.2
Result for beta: 67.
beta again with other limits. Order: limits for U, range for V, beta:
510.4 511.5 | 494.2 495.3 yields 64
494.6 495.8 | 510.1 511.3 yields 62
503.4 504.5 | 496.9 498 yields 63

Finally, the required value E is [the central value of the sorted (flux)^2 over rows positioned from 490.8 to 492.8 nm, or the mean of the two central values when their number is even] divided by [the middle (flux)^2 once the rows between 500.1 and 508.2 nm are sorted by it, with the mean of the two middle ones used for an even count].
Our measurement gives 1.3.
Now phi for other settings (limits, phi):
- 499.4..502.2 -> 30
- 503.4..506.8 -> 30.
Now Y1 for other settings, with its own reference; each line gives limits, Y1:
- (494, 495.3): 494.054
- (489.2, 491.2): 489.299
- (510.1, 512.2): 510.946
